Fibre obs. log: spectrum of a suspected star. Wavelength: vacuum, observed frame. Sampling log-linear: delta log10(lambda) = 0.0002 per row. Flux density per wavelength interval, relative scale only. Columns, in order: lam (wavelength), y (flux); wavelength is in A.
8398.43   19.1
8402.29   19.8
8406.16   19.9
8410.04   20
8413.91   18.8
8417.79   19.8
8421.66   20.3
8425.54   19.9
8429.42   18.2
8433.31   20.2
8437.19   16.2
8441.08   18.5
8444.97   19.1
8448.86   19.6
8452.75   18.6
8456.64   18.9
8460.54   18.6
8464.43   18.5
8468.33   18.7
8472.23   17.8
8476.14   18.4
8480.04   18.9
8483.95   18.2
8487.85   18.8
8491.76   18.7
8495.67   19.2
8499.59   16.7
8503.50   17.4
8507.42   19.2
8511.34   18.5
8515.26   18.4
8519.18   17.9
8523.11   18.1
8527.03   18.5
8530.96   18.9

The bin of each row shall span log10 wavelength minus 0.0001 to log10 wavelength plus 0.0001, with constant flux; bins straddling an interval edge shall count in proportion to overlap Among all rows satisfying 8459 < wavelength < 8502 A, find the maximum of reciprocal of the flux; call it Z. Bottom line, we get 0.0599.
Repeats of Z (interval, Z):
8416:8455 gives 0.0617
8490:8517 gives 0.0599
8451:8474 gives 0.0562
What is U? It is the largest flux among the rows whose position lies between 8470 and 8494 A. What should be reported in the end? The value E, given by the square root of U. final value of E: 4.35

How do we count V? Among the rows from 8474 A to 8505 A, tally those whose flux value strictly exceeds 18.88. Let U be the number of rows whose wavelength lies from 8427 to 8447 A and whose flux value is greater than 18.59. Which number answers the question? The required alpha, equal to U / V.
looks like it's 1.0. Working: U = 2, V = 2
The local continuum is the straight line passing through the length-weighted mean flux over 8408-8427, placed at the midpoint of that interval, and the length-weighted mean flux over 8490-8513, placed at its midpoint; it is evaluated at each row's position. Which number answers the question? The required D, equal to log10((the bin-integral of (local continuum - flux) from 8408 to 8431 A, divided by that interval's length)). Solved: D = -0.7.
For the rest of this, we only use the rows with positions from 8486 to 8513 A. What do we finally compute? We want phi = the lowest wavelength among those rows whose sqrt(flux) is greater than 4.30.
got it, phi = 8487.85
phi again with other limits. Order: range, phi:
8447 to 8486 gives 8448.86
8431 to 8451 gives 8433.31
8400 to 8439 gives 8402.29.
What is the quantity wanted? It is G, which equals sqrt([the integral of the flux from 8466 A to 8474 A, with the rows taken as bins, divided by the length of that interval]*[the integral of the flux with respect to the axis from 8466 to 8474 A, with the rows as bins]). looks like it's 52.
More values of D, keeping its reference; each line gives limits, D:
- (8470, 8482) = -0.5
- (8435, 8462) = -0.2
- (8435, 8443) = 0.3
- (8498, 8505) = 0.1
